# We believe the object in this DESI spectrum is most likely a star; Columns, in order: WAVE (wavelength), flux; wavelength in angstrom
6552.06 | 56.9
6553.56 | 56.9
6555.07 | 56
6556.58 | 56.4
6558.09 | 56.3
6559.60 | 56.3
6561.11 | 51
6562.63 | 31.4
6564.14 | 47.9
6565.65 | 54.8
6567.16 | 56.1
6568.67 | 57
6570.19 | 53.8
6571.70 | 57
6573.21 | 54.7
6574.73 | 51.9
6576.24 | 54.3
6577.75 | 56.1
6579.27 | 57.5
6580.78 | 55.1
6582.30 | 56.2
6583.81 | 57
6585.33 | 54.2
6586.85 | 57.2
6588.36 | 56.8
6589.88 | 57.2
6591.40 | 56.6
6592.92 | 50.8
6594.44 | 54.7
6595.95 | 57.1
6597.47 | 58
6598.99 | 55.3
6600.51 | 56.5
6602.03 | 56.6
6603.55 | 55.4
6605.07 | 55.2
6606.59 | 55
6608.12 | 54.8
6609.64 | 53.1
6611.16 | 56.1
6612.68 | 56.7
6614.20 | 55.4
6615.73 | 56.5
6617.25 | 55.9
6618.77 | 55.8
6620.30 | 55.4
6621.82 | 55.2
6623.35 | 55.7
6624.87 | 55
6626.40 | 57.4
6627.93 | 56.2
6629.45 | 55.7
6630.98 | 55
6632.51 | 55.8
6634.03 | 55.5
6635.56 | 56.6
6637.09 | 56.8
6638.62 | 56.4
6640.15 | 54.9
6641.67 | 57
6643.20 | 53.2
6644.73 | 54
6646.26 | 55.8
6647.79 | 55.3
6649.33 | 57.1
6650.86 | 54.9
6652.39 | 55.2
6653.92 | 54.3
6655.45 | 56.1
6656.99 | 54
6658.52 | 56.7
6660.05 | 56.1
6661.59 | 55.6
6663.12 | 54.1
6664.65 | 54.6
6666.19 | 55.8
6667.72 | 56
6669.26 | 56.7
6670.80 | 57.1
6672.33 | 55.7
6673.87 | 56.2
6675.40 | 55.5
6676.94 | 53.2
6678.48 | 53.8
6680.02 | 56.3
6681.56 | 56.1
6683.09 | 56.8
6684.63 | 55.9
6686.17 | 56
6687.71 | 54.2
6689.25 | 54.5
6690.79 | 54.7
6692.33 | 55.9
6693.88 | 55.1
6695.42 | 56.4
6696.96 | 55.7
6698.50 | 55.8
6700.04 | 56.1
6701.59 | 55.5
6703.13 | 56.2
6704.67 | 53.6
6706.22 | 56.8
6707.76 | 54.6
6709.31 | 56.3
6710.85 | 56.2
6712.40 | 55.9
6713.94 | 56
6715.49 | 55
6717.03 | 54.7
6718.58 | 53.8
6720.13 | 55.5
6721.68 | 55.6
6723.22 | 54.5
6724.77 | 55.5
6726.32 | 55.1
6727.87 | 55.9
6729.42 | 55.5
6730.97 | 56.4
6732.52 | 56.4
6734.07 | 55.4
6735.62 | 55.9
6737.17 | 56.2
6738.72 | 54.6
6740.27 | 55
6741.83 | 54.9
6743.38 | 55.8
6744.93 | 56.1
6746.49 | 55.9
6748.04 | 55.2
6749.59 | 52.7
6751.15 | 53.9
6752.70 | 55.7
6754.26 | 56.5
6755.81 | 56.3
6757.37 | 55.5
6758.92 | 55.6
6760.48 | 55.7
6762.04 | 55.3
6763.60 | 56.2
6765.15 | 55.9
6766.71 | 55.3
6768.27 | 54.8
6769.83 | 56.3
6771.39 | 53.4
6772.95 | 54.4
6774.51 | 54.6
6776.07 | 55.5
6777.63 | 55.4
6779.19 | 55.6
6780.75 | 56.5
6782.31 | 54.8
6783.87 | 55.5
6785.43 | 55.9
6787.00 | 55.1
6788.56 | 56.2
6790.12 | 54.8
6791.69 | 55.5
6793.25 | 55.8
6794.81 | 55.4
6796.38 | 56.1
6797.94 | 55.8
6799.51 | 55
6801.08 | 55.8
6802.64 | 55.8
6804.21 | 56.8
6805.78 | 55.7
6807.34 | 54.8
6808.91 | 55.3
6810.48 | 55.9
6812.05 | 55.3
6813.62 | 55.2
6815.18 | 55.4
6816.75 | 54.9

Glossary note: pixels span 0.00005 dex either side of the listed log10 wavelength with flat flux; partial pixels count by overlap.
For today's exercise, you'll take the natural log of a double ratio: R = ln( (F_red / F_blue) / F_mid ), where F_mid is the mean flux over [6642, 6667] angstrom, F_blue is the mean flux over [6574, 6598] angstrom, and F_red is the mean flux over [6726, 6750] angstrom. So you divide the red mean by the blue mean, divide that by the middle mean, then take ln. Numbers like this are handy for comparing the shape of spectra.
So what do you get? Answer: -4.01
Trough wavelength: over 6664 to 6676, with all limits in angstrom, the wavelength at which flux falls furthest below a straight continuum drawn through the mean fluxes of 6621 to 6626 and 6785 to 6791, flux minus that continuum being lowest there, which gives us 6664.65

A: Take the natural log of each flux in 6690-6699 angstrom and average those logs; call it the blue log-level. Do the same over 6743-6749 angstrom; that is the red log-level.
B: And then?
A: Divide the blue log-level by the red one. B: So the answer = 0.999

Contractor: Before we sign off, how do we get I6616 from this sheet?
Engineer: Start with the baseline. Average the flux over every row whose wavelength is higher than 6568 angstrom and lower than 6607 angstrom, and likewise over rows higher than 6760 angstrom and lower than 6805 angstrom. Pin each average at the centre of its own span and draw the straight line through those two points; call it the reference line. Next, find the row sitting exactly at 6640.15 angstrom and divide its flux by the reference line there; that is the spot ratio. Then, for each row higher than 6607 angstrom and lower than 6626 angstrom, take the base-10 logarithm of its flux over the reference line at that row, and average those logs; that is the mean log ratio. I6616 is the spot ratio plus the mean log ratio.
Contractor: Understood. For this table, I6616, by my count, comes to 0.99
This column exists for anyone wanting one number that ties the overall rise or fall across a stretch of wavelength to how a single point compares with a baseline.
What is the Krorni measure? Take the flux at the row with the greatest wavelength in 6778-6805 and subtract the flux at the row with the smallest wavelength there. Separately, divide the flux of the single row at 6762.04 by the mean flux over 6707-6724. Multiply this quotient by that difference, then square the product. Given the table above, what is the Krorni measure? 1.44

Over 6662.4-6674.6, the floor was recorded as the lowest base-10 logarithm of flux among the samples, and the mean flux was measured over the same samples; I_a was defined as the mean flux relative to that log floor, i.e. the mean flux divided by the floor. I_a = 32.2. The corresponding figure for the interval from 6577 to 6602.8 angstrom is 32.9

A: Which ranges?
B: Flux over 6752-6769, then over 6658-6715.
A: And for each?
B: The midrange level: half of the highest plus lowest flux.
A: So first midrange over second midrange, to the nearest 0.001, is 1.009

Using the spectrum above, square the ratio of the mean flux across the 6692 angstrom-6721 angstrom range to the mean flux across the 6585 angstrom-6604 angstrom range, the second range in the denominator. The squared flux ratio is 0.99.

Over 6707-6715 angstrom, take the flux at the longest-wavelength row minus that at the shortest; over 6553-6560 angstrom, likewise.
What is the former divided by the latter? -2.3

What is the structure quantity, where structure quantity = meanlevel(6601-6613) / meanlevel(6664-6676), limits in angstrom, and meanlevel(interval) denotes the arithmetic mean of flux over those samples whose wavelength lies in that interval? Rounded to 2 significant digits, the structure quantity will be 0.99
